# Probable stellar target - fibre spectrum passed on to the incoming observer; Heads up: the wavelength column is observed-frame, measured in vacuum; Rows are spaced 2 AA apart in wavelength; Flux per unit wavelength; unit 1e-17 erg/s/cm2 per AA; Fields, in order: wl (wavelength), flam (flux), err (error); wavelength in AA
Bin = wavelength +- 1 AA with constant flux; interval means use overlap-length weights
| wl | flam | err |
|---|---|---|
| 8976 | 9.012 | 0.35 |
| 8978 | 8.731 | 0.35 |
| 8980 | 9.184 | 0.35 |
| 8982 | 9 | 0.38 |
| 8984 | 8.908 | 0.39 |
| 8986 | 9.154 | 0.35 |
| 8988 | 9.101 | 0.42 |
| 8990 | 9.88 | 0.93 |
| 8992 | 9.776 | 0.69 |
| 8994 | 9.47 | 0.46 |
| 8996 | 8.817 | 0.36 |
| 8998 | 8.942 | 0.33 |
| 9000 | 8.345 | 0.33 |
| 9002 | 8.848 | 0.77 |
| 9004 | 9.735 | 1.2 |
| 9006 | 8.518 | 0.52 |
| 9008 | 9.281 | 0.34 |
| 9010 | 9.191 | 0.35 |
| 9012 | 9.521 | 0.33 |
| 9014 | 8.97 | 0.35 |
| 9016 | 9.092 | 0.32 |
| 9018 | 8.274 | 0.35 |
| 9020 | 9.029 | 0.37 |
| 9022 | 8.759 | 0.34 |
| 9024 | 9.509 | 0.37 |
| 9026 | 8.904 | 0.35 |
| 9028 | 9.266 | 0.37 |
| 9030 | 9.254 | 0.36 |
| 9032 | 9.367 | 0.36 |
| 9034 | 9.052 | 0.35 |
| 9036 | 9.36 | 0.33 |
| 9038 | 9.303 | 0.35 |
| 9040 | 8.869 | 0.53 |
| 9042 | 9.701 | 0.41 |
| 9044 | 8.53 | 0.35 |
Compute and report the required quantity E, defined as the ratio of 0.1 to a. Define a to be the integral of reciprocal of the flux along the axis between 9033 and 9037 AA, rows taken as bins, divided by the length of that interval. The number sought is 0.920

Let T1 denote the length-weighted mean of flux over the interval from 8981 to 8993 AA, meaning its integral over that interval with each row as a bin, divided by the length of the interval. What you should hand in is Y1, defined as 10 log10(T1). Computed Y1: 9.69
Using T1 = 9.30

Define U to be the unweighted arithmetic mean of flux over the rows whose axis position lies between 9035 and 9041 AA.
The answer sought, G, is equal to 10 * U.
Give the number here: 91.8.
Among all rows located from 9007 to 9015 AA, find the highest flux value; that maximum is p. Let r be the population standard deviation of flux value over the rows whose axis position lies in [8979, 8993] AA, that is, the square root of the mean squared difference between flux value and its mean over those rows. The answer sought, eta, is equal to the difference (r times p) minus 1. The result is 2.4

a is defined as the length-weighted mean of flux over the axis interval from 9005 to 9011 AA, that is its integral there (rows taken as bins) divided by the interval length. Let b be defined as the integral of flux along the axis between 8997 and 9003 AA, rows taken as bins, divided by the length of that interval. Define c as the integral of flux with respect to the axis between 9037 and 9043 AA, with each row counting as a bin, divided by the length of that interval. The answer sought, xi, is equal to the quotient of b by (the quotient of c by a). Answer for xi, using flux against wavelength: 8.44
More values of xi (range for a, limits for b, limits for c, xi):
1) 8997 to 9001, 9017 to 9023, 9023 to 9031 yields 8.13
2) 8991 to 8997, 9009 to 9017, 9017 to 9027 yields 9.67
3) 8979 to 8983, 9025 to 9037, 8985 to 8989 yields 9.16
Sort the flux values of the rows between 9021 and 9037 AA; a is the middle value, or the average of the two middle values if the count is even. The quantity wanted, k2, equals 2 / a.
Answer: 0.216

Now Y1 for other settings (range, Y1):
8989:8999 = 9.72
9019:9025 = 9.59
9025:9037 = 9.64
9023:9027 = 9.64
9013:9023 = 9.46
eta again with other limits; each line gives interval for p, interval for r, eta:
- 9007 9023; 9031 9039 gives 0.2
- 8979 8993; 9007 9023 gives 2.5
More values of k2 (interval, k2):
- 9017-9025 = 0.225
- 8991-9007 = 0.225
